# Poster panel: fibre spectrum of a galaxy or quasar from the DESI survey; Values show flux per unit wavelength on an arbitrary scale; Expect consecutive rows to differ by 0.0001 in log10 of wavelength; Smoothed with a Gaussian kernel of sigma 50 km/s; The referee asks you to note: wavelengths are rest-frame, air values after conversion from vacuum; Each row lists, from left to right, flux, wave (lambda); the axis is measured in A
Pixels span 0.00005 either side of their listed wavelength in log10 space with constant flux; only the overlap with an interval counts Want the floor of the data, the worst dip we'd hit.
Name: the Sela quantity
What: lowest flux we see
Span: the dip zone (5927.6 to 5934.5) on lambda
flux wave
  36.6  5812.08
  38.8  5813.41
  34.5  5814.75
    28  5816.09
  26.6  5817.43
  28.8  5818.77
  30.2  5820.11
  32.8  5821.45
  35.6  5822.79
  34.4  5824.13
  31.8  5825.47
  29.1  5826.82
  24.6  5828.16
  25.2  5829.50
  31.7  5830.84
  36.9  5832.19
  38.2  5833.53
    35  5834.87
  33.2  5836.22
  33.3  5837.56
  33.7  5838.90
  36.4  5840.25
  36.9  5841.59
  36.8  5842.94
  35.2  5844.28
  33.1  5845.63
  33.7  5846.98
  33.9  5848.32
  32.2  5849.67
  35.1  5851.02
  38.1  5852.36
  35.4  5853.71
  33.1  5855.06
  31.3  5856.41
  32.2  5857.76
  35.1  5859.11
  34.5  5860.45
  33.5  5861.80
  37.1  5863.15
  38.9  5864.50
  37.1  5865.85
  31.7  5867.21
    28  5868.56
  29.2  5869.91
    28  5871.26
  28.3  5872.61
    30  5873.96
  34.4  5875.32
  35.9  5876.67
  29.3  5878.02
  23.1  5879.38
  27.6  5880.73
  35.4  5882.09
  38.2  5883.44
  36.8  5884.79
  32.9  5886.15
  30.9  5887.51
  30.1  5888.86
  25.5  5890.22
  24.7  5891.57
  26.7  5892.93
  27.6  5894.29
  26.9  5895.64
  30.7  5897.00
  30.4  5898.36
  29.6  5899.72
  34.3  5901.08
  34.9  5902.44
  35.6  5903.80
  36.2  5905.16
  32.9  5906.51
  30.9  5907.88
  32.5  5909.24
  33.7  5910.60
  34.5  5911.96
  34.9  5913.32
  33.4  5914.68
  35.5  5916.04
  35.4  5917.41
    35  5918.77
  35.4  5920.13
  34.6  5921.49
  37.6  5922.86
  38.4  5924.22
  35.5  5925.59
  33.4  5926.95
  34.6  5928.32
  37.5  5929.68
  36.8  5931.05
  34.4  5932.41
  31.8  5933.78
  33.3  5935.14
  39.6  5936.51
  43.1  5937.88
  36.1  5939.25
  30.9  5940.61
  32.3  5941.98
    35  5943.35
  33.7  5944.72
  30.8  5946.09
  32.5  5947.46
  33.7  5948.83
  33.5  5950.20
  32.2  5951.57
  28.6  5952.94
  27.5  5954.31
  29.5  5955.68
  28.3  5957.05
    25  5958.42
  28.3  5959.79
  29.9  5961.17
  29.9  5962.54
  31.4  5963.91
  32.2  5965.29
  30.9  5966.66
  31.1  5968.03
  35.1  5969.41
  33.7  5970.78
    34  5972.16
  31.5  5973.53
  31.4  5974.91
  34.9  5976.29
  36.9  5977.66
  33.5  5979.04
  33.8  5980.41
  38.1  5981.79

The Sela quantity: 31.8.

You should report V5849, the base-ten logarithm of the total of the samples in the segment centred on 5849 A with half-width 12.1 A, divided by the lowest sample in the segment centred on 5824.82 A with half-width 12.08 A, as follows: 1.40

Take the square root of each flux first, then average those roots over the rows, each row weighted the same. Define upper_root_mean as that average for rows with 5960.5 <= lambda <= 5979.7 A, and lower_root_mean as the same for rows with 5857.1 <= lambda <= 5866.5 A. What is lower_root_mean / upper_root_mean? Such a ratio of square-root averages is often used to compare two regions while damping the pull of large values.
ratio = 1.04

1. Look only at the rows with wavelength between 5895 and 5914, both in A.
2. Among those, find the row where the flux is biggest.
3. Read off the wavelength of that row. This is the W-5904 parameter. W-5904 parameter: 5905.16 A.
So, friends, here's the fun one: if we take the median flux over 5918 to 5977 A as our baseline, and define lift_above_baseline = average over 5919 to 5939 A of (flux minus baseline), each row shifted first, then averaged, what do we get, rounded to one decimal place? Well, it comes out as 2.7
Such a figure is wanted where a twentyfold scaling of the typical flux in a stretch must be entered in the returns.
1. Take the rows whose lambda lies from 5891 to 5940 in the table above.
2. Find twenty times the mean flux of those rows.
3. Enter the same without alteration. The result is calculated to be 677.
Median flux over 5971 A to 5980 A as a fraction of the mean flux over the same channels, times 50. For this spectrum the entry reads 50.1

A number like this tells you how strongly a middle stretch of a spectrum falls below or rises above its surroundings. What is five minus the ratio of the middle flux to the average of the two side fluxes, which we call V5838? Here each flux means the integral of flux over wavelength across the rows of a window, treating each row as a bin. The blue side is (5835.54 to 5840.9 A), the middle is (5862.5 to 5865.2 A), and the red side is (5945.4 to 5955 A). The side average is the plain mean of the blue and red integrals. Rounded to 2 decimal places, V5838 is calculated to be 4.58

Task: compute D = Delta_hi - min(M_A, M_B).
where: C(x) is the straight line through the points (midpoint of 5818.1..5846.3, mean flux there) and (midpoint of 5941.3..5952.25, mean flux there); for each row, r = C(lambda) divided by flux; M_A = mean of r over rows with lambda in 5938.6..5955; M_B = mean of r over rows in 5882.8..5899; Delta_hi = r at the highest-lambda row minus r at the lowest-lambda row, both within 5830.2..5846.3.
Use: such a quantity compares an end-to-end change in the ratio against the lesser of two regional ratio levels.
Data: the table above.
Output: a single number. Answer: -1.07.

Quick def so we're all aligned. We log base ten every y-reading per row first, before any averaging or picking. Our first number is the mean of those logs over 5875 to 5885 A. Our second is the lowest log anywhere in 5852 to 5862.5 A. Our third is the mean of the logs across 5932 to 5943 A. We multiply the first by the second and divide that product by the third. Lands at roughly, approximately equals 1.46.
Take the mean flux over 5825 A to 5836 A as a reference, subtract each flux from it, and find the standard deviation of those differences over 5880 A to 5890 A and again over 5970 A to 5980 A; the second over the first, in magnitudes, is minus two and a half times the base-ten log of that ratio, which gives 0.76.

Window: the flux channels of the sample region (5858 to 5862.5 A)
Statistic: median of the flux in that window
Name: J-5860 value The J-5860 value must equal 34.5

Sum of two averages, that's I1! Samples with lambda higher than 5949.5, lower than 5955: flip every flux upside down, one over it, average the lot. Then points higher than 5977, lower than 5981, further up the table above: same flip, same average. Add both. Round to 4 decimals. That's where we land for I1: 0.0619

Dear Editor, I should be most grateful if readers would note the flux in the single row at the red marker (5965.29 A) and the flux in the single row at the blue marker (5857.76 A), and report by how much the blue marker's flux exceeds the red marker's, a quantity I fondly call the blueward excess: 0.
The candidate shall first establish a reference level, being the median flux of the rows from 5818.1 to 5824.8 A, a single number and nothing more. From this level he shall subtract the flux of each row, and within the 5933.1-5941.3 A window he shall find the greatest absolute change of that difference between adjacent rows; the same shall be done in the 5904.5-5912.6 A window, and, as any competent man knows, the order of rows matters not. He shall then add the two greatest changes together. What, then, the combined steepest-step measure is 10.3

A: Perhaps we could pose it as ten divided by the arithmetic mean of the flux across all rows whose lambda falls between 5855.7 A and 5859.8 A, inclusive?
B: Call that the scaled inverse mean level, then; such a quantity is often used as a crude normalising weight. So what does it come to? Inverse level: 0.304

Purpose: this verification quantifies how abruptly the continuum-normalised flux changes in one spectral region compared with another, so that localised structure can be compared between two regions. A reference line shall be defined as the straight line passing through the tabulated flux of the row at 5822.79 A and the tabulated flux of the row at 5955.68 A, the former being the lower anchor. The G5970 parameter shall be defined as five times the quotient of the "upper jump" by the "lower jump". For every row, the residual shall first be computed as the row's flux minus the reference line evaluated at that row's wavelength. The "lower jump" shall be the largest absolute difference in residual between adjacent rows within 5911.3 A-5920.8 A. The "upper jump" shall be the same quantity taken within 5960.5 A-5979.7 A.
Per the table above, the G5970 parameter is 9.4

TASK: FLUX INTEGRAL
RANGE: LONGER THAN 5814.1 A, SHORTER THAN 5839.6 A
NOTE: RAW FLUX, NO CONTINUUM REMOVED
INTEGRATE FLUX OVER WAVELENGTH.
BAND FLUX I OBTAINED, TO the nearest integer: 810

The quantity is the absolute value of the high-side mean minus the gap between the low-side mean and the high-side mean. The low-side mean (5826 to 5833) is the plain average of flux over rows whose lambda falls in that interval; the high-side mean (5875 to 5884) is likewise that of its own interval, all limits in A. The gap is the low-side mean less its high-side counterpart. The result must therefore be 34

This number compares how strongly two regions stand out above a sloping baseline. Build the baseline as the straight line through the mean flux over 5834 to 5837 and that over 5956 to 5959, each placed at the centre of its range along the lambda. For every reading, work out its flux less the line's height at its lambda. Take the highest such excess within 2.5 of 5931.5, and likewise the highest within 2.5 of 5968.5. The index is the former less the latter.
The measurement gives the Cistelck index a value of 0.0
